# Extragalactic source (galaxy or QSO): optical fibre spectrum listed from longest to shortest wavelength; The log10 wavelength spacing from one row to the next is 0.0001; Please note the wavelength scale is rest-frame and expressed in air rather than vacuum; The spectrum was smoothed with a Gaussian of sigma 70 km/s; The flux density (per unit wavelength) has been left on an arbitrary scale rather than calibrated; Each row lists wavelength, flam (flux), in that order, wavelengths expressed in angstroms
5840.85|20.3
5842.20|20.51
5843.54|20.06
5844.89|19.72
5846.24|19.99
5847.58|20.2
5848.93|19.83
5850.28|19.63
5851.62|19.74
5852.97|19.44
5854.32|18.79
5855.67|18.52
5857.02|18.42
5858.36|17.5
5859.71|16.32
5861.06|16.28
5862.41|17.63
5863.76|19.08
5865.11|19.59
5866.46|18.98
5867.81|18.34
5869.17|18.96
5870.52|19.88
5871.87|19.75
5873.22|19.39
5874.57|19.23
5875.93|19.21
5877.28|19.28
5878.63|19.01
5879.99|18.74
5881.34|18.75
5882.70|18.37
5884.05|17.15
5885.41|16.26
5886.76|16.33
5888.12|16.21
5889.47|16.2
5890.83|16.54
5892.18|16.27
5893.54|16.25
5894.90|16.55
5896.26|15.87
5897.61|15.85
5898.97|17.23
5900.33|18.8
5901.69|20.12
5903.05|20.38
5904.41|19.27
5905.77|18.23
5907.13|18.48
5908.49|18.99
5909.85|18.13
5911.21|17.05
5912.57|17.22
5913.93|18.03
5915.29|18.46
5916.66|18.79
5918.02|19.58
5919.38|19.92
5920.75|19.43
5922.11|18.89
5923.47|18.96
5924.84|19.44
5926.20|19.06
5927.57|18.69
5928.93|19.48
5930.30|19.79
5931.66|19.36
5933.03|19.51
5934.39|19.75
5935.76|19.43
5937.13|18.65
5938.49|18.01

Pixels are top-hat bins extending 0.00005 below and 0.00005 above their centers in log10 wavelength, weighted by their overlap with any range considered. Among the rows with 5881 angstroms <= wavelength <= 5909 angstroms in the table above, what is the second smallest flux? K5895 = 15.87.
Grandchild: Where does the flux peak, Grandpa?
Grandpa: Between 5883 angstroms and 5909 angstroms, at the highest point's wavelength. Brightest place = 5903.05 angstroms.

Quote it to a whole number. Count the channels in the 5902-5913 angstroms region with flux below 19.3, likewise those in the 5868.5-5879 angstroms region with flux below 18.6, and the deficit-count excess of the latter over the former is -7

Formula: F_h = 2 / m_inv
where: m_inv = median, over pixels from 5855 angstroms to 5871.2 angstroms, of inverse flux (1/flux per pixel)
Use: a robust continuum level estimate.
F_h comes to 36.9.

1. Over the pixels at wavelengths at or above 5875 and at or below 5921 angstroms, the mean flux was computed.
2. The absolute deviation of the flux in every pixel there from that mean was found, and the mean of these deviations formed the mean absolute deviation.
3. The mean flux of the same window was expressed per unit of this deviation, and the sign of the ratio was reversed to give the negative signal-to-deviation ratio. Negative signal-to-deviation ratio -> -14.8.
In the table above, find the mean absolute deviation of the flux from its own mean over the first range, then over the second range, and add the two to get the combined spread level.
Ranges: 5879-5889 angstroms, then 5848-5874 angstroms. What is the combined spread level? 1.9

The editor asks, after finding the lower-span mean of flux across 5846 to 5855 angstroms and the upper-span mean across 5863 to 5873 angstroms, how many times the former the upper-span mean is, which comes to 0.98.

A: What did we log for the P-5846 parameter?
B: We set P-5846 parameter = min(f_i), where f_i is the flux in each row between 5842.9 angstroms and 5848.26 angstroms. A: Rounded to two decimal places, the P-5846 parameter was 19.72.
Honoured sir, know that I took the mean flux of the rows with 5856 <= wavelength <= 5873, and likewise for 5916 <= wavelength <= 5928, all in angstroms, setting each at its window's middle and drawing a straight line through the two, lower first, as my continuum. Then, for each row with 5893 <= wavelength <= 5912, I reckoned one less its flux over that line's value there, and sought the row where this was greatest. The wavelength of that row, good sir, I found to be 5897.61 angstroms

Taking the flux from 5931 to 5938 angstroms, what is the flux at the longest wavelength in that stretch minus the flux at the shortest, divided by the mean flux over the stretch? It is -0.04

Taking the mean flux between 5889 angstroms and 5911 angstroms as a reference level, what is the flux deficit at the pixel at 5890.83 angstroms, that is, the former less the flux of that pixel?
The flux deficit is 1.2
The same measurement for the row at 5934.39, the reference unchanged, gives -2.1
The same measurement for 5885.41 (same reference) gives 1.4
